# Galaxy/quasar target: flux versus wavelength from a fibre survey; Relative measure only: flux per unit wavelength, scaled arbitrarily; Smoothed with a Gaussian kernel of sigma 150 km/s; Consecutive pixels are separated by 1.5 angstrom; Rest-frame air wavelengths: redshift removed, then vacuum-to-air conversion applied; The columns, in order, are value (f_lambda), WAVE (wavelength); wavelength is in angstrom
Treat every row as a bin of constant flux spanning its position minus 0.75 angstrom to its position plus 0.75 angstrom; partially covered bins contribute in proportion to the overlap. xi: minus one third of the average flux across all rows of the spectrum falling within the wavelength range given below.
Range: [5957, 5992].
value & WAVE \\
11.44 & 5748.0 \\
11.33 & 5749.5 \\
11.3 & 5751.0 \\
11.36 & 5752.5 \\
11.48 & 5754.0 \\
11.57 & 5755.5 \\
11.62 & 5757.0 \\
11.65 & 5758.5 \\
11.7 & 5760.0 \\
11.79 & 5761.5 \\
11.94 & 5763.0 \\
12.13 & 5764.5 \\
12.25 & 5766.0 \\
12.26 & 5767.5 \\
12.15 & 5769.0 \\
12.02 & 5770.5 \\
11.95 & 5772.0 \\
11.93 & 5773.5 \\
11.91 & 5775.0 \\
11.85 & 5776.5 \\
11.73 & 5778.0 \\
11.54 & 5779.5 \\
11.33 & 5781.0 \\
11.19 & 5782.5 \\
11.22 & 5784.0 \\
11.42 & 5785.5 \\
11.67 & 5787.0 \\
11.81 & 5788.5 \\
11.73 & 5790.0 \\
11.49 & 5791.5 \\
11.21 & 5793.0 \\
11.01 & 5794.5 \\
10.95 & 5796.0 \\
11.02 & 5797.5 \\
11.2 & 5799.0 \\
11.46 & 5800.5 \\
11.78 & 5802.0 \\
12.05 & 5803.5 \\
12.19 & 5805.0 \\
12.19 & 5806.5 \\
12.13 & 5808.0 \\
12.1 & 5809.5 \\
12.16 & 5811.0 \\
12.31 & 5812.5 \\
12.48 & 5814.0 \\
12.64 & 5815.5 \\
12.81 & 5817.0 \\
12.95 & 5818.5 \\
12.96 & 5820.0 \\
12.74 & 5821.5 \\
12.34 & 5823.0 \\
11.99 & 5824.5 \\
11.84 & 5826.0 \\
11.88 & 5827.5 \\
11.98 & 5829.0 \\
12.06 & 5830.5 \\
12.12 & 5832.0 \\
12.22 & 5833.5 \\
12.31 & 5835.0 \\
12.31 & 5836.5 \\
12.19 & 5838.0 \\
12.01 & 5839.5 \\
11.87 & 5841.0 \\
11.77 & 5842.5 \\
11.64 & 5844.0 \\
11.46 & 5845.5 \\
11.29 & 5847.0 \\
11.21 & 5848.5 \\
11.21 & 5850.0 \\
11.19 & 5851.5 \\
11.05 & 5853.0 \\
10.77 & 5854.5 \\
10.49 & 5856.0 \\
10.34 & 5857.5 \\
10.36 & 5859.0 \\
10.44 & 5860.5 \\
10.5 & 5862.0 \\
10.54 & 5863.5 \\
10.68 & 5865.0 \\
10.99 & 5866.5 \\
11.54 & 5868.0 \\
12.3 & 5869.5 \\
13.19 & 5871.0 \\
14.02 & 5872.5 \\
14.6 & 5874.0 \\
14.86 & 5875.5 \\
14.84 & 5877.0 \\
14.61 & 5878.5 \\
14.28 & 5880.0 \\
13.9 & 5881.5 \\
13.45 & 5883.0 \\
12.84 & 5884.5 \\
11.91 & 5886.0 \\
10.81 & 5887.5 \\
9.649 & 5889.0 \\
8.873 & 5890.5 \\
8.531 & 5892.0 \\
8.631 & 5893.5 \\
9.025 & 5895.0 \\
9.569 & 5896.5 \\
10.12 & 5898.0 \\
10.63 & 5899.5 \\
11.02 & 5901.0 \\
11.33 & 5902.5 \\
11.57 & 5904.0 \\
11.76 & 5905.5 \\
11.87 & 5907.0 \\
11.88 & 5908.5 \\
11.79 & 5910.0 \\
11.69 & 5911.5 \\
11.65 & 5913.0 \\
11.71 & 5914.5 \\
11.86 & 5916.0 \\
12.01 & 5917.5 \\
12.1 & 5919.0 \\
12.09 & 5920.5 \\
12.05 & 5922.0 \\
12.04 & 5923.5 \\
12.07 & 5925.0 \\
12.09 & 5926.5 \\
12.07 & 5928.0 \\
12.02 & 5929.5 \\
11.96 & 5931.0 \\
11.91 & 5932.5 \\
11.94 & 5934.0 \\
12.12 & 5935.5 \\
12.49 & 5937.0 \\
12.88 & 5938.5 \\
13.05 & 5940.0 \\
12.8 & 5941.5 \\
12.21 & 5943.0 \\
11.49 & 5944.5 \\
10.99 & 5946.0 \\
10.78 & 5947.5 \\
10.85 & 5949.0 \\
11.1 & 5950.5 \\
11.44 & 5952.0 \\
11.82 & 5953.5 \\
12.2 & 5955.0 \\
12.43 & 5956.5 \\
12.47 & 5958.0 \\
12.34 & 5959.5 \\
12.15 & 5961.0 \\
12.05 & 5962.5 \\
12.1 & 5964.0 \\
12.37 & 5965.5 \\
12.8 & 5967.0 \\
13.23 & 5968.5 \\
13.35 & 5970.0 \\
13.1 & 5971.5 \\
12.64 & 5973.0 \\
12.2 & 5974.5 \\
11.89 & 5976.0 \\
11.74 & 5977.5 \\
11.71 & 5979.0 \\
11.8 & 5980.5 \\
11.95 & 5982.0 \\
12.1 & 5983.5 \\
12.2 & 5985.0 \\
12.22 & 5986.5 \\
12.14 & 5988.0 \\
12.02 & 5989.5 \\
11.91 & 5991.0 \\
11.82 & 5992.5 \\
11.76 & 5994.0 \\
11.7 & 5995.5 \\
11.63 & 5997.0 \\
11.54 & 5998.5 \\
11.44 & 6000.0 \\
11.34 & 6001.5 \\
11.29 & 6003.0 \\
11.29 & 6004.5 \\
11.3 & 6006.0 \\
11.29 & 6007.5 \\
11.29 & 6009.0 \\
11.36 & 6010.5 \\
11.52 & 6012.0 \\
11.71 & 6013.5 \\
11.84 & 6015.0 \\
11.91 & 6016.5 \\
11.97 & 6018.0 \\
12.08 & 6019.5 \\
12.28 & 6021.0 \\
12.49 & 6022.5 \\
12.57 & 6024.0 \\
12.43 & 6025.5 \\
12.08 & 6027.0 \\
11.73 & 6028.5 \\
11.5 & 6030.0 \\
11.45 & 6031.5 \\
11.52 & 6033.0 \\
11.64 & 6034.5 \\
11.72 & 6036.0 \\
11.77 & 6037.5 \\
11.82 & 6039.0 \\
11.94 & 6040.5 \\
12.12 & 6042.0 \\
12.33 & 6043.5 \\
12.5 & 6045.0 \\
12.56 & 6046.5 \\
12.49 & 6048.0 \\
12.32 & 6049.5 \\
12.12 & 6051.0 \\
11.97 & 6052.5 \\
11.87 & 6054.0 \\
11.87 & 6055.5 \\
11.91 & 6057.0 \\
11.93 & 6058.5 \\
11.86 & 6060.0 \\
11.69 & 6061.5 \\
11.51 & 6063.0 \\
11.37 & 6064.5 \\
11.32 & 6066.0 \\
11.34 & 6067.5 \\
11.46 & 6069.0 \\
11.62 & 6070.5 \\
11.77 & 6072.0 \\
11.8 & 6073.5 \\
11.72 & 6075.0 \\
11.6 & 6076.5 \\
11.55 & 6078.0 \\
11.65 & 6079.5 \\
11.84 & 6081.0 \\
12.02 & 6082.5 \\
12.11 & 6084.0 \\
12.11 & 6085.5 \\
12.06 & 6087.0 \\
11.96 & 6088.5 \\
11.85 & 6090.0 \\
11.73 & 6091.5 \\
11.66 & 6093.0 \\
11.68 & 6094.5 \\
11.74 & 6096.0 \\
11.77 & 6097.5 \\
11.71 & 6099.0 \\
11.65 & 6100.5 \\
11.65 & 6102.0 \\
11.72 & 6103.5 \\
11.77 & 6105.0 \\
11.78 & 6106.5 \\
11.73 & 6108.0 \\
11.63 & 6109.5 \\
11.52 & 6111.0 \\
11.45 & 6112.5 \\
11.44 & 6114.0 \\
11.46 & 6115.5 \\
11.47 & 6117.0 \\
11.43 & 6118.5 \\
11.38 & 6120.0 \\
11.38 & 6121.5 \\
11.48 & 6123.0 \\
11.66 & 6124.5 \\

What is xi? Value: -4.09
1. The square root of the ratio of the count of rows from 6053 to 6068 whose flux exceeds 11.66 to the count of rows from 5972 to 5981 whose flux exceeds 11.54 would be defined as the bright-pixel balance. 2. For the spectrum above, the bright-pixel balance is 1.0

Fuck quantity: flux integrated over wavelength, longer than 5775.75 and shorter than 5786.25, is 120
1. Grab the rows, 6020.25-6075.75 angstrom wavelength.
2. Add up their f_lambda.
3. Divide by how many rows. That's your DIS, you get 11.9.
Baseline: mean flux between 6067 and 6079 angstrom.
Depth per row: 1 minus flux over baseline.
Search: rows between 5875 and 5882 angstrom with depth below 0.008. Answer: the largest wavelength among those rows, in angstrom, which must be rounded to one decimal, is 5881.5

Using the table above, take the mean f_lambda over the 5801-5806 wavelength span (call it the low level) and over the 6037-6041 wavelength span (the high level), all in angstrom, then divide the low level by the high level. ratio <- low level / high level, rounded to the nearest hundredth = 1.01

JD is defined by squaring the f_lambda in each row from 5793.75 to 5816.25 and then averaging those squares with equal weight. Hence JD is 141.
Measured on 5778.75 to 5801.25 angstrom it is 129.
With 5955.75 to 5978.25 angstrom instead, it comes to 155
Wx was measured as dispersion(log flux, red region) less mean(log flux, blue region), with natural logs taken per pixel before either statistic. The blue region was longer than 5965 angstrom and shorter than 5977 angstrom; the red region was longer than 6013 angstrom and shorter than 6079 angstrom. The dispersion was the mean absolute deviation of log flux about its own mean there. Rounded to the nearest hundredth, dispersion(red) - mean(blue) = -2.52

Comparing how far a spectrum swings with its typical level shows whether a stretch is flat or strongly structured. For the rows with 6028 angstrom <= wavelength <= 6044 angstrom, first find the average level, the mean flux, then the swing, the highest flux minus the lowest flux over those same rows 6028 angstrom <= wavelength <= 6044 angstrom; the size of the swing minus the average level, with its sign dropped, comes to 10.9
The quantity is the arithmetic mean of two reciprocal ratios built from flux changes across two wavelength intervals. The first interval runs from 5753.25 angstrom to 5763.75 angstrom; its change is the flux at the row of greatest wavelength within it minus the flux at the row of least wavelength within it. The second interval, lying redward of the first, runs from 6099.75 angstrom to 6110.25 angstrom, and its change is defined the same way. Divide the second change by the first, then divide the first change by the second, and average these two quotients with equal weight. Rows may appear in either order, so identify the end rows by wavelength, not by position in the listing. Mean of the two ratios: -11.5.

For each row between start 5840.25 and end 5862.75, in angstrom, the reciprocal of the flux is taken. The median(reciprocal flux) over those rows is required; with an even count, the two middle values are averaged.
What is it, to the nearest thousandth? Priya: 0.089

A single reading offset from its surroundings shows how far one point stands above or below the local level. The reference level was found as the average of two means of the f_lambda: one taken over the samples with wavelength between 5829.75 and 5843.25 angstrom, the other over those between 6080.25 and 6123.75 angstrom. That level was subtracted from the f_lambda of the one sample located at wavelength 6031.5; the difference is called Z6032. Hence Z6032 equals -0.4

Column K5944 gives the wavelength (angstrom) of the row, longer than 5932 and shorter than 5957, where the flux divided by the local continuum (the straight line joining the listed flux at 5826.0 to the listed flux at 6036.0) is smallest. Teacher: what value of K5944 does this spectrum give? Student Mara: 5947.5 angstrom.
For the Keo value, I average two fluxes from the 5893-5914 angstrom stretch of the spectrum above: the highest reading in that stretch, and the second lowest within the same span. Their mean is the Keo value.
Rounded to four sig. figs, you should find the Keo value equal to 10.45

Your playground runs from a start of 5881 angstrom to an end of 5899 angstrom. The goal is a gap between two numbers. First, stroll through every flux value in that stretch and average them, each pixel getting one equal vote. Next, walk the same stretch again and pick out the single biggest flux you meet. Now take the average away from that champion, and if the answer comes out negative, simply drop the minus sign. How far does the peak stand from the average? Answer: 3.3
